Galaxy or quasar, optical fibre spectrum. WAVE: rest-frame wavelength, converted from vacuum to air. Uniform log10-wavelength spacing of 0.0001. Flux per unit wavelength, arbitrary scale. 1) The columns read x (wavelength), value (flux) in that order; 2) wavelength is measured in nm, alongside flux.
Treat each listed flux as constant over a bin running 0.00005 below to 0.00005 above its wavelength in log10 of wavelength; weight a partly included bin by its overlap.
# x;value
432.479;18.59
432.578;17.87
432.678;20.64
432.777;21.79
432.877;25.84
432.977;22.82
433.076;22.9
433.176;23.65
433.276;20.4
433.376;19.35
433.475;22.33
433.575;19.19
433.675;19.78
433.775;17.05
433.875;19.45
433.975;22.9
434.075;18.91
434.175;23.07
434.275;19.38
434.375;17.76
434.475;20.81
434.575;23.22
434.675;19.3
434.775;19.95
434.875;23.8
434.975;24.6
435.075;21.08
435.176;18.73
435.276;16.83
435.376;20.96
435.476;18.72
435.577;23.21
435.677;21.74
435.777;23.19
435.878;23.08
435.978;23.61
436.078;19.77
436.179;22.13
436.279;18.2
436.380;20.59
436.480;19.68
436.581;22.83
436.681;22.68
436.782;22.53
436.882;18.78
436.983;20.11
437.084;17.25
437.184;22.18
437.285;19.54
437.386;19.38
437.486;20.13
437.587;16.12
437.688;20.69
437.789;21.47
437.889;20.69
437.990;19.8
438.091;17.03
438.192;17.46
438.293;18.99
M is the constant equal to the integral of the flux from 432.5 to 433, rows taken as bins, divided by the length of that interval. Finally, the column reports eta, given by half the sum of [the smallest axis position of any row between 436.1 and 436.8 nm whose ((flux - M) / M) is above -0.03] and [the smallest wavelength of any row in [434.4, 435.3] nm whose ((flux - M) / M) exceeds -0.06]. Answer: 435.33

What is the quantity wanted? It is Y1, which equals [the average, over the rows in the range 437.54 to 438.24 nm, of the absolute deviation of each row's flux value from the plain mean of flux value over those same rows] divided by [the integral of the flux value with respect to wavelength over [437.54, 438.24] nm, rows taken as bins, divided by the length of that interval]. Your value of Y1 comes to 0.097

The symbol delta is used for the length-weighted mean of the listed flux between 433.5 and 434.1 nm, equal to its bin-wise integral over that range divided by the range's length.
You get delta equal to 19.7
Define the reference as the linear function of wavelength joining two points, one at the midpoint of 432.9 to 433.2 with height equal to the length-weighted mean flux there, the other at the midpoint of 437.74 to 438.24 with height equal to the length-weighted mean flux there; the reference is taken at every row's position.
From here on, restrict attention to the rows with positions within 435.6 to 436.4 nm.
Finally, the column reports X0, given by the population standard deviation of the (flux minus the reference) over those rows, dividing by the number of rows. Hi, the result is 1.66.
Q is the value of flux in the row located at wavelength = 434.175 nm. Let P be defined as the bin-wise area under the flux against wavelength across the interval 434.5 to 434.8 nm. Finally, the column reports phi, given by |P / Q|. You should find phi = 0.272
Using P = 6.27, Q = 23.07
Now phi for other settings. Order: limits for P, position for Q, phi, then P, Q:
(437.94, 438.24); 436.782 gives 0.241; 5.43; 22.53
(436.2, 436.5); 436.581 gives 0.260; 5.93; 22.83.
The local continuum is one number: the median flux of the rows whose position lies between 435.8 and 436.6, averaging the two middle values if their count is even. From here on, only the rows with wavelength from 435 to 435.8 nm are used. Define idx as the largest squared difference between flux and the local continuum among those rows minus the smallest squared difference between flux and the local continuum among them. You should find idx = 20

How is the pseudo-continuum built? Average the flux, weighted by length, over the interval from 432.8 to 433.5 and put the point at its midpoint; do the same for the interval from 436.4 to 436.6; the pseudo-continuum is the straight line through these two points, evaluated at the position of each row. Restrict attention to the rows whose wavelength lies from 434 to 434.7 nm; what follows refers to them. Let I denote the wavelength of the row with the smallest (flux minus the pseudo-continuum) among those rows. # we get 434.375 nm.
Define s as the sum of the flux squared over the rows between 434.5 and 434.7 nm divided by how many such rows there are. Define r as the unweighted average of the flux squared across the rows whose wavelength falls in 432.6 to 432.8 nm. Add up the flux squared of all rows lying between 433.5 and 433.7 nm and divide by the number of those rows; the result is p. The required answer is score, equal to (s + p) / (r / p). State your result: 705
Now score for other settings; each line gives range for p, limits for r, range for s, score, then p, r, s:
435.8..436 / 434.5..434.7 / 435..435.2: 1127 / 545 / 456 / 398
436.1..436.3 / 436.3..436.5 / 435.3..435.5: 815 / 410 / 406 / 395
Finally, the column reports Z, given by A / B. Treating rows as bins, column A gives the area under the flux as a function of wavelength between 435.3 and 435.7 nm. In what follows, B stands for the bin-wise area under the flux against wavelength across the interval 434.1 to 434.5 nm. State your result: 1.04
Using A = 8.3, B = 8.1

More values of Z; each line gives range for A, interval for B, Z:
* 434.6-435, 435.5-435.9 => 0.97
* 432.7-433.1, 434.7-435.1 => 1.04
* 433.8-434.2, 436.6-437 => 0.97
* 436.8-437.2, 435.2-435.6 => 1.00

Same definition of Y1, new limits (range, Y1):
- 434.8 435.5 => 0.107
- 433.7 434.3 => 0.095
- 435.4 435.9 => 0.064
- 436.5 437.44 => 0.085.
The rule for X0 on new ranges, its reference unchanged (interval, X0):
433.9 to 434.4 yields 2.10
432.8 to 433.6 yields 1.99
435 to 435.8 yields 2.25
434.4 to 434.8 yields 1.44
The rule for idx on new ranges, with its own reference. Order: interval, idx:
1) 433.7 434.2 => 16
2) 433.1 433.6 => 4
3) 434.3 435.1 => 13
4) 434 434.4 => 10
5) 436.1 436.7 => 9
